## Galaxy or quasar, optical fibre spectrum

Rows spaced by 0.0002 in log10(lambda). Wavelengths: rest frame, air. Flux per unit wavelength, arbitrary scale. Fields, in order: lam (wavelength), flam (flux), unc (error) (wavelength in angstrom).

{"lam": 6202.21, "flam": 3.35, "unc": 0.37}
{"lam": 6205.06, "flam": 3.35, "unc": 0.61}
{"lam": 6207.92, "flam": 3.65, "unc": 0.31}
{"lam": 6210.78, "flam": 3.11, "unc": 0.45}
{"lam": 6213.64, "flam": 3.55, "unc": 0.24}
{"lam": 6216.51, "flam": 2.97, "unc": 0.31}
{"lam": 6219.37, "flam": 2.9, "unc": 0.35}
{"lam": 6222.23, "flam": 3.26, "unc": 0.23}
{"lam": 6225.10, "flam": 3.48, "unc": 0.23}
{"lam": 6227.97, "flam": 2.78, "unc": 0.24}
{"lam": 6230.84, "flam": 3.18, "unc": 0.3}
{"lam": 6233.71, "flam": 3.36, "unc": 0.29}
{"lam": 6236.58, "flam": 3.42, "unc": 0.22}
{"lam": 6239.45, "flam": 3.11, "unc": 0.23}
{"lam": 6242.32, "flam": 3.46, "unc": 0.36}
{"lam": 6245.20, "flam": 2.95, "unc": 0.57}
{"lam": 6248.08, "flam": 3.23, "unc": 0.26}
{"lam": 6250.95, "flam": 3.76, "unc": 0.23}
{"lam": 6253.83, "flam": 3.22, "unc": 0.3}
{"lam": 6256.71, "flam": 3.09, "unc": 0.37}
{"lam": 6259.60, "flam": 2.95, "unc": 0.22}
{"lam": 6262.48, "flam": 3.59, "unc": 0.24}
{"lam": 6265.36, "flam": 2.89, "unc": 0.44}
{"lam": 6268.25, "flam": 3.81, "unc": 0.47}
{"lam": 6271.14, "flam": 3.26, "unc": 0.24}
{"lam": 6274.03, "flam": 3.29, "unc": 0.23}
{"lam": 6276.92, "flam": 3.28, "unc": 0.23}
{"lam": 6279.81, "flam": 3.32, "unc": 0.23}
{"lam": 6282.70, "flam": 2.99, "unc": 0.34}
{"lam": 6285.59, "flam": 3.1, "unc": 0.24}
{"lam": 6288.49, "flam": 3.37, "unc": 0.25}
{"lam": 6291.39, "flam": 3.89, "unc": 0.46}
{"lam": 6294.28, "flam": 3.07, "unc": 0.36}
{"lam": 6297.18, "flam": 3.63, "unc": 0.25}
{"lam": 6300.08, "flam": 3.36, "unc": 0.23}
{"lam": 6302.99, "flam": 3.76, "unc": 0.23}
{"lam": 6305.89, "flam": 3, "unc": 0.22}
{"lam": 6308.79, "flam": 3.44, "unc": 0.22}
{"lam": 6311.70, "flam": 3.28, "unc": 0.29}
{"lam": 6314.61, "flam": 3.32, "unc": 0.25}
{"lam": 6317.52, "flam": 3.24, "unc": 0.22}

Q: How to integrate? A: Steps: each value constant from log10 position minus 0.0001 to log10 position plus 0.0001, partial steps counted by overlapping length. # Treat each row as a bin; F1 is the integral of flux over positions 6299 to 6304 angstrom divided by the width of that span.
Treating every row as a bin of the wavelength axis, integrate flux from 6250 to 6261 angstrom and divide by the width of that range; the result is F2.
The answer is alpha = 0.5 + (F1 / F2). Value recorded 1.60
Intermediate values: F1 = 3.6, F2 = 3.23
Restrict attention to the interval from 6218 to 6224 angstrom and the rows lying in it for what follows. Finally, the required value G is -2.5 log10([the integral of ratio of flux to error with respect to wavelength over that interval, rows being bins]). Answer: -4.60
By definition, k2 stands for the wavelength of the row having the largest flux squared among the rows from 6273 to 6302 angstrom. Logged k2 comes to 6291.39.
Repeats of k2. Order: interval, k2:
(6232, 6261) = 6250.95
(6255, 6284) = 6268.25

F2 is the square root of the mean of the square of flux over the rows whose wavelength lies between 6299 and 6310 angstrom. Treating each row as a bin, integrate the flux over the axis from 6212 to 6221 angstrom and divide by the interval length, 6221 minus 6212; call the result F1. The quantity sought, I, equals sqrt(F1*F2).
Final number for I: 3.27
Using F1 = 3.14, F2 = 3.40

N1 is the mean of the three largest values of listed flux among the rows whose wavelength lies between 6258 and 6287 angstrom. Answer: 3.57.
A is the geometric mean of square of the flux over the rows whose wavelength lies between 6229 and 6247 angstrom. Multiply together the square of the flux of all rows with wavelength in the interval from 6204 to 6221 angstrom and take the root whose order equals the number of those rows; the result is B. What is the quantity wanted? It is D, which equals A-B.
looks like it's 0.0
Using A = 10.5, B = 10.5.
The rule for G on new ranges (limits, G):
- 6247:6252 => -4.64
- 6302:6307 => -4.69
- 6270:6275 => -4.61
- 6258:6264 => -4.81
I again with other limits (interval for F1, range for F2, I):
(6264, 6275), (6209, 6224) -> 3.24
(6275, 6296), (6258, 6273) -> 3.31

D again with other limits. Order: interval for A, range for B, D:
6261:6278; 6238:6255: 0.4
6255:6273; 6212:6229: 0.7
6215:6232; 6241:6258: -1.2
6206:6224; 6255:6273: -0.1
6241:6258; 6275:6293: -0.3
